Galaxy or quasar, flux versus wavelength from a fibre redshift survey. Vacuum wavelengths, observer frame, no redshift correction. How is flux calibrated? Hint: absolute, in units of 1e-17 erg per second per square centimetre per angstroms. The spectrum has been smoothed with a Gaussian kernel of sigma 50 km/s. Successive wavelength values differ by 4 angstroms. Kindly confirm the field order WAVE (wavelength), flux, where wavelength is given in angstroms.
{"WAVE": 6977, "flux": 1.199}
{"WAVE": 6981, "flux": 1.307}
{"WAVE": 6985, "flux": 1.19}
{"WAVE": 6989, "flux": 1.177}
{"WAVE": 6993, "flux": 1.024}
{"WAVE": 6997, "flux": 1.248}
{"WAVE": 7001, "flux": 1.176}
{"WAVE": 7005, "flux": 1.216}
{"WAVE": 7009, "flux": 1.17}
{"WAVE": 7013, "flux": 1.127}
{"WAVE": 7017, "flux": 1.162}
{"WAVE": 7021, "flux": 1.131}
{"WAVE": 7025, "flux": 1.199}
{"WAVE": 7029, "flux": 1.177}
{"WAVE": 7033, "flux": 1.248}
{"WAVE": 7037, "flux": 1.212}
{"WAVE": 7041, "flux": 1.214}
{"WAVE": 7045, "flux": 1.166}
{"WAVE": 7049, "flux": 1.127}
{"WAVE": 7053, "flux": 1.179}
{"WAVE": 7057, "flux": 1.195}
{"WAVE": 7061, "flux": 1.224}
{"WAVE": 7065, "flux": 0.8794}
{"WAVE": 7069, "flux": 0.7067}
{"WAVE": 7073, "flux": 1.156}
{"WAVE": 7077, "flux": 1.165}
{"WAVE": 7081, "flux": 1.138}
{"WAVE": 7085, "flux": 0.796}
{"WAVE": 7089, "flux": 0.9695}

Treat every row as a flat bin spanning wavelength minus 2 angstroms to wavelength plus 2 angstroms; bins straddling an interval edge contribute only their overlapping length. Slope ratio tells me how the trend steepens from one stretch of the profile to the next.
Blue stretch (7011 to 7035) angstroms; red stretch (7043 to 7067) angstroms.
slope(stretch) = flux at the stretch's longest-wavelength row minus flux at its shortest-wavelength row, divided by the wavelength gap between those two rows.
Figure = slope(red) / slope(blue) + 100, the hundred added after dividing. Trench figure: 98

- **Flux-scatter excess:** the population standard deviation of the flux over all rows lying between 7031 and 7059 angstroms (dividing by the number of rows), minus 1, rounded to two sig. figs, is -0.96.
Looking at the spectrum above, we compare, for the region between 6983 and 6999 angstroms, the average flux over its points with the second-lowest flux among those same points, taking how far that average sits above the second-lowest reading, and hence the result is -0.017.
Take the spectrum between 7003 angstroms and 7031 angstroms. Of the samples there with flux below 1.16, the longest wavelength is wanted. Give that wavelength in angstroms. 7021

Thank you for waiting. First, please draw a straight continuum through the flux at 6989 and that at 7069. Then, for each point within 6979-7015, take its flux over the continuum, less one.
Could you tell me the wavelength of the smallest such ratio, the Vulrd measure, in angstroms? 6993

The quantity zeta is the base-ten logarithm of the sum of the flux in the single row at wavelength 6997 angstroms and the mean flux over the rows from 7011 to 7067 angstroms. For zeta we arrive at 0.382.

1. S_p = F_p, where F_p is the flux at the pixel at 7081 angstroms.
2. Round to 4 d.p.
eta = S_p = 1.1380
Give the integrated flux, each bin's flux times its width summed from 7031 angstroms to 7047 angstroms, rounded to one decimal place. 19.4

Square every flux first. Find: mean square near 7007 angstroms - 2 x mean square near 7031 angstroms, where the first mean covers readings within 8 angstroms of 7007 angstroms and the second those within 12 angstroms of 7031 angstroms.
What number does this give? -1.49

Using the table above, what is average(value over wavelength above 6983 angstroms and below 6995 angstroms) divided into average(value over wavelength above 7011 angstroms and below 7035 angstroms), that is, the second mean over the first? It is 1.04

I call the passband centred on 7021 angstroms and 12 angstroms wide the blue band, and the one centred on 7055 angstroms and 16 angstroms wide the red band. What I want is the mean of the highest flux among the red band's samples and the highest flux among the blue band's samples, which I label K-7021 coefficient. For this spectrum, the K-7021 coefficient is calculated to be 1.21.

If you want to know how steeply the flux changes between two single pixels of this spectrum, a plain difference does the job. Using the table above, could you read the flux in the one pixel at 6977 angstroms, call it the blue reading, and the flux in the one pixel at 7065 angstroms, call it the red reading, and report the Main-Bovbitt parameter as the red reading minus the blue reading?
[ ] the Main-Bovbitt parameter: -0.32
